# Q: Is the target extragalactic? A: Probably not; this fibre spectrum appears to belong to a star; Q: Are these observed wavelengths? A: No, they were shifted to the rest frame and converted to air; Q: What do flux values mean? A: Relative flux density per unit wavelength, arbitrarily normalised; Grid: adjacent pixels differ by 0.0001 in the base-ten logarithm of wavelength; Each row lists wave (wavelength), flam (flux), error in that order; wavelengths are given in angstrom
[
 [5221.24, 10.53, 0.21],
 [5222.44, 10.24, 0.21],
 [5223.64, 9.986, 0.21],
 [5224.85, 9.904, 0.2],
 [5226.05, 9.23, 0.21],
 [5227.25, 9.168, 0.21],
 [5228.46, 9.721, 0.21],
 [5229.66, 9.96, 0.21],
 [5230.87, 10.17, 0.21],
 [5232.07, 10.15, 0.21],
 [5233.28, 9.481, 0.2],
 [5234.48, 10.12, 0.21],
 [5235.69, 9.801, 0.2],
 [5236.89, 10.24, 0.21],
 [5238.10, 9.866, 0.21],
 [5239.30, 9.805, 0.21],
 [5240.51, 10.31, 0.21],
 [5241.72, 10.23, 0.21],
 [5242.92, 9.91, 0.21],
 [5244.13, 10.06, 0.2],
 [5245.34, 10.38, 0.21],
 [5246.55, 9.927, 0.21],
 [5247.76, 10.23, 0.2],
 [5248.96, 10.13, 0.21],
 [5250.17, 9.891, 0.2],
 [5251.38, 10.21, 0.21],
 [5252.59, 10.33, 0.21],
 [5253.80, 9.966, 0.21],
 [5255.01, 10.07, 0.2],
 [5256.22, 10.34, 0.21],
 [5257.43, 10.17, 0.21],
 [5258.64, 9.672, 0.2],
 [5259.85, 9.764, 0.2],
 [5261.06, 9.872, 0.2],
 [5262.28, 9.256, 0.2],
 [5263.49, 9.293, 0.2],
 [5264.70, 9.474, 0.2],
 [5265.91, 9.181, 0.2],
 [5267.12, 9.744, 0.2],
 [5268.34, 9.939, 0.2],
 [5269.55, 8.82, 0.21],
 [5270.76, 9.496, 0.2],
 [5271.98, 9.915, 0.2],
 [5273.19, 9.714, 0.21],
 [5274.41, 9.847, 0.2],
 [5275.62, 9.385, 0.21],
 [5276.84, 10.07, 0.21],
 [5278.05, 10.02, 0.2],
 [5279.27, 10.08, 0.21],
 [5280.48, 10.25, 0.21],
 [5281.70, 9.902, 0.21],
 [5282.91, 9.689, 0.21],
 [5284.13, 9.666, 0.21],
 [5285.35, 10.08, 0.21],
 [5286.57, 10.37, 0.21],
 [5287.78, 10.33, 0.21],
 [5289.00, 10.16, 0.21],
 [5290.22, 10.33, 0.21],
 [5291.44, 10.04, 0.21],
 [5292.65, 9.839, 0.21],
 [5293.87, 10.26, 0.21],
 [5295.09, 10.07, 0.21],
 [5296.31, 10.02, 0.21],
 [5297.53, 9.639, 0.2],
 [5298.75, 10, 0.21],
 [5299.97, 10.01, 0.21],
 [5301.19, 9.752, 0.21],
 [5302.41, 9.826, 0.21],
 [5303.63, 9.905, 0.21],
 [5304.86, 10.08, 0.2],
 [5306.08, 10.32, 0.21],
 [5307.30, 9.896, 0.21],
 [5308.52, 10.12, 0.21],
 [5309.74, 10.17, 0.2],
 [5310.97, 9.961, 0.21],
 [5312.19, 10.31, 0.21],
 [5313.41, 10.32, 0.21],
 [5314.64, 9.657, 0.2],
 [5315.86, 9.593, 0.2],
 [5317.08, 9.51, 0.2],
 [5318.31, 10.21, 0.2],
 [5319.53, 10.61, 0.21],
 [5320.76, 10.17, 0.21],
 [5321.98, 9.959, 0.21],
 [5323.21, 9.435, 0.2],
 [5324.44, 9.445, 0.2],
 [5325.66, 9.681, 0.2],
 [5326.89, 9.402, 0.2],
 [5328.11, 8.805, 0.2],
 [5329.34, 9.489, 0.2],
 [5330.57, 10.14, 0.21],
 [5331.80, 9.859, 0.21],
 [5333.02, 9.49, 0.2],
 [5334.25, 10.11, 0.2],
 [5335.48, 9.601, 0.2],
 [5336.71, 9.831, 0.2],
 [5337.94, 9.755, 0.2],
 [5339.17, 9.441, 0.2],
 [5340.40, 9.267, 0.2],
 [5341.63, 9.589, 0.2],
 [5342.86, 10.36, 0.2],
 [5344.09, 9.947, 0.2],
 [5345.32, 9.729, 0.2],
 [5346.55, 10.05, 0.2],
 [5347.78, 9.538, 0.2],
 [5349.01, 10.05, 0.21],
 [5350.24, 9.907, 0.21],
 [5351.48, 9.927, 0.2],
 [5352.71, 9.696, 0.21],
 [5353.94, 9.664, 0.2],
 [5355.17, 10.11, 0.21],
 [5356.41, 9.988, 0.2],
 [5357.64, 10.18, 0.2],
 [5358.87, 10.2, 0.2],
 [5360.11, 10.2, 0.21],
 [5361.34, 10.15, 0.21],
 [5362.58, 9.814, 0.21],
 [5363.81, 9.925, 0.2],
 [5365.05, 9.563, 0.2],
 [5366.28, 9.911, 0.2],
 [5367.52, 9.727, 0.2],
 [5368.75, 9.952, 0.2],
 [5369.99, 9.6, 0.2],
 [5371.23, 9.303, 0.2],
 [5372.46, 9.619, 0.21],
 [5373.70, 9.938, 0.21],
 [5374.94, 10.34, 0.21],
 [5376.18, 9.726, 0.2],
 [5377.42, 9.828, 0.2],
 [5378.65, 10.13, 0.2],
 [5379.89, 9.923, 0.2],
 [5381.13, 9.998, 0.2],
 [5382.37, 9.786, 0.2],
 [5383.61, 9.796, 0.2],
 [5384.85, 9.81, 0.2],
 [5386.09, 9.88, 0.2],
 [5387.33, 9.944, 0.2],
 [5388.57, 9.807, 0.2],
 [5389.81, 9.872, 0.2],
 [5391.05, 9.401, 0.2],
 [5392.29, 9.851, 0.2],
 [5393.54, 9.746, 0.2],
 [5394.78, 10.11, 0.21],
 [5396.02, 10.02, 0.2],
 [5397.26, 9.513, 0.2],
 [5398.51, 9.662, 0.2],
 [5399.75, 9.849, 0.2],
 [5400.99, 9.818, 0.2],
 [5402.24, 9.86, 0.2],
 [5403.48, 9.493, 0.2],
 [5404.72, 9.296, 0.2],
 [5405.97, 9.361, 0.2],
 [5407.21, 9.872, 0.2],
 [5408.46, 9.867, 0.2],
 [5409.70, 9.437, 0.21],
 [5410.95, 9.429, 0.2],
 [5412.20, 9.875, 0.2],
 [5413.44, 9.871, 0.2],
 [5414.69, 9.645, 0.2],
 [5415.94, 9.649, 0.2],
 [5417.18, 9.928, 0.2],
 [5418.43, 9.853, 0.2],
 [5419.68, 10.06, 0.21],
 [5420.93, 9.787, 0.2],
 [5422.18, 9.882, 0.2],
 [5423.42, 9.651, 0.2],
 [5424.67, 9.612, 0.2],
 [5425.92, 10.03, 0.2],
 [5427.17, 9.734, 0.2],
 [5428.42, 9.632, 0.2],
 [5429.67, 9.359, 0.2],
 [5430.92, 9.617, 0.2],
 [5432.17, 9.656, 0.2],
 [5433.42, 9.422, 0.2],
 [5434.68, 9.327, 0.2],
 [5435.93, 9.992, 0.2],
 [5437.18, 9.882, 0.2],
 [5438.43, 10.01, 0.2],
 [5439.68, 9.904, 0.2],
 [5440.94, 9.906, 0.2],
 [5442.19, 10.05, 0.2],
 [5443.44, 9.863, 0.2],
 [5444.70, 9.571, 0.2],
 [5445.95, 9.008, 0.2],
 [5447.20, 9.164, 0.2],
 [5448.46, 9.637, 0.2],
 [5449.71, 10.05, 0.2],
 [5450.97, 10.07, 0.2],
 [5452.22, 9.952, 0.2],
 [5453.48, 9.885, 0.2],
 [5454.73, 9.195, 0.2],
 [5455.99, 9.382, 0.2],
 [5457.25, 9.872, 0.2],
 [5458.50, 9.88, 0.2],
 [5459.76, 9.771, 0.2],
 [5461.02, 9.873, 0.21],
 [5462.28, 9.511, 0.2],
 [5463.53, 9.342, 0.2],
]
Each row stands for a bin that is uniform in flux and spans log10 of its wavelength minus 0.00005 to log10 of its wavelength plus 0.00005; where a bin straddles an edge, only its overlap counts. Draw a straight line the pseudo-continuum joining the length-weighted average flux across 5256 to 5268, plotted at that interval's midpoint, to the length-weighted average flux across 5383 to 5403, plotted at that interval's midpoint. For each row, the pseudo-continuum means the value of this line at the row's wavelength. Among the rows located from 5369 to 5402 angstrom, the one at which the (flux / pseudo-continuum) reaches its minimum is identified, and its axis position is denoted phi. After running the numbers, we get 5371.23 angstrom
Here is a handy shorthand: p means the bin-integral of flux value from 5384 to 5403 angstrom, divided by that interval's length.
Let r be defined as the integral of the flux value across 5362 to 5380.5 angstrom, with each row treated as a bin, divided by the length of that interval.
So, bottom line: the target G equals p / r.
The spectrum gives 1.00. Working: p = 9.81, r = 9.8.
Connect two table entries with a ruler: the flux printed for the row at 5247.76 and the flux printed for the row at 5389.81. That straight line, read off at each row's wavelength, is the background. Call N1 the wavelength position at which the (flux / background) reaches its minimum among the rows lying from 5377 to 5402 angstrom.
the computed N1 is 5391.05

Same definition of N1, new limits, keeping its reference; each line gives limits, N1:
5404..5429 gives 5404.72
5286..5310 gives 5297.53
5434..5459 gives 5445.95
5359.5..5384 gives 5371.23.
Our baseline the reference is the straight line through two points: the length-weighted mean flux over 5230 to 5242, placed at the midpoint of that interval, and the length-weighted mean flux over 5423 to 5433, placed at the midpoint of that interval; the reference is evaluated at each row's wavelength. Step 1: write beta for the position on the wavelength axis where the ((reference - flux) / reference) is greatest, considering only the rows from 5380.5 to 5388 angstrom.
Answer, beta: 5382.37 angstrom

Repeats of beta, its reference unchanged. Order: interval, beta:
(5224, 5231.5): 5227.25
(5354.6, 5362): 5356.41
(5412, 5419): 5414.69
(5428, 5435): 5434.68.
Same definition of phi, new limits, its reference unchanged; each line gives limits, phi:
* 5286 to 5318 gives 5317.08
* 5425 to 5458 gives 5445.95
